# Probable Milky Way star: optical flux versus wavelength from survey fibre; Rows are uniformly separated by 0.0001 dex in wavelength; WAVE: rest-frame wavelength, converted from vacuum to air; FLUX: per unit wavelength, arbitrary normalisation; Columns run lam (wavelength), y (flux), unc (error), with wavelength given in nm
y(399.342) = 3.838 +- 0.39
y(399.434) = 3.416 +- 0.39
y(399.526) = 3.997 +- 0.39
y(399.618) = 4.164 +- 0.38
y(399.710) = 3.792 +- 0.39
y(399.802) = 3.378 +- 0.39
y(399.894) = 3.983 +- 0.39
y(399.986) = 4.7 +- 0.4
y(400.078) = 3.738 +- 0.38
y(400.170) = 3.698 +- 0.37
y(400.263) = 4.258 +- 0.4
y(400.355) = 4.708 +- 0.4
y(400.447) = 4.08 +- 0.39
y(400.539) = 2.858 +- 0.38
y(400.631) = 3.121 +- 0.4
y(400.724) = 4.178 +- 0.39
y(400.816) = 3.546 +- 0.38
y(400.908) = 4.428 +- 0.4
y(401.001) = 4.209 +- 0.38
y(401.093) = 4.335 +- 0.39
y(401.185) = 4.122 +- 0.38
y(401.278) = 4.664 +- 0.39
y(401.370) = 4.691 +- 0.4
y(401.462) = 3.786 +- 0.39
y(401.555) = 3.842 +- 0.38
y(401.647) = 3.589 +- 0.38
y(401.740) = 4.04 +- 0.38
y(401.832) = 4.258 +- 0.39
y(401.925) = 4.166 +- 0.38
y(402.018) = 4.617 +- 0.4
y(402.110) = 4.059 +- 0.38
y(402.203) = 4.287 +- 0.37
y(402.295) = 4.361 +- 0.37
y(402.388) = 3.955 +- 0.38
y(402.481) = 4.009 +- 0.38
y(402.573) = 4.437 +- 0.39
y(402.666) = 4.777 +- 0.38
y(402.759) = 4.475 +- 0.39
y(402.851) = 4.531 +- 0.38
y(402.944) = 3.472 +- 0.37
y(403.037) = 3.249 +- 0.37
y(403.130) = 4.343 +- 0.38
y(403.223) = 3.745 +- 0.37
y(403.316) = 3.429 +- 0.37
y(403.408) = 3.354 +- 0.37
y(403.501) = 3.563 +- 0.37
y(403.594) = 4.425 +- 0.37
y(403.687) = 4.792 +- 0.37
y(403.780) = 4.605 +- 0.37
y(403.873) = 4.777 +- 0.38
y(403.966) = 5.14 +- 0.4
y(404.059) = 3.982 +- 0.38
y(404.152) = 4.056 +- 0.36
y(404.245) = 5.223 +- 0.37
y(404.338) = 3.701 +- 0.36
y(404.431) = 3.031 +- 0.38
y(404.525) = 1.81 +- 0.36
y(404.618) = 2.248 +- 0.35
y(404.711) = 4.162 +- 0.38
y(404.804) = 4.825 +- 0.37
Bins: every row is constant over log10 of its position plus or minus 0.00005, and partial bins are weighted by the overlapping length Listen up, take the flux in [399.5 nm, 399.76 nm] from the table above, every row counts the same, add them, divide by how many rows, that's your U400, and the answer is 4.0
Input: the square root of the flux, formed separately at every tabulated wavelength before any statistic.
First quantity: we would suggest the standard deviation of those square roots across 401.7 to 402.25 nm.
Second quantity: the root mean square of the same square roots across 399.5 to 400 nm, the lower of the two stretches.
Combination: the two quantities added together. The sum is 2.05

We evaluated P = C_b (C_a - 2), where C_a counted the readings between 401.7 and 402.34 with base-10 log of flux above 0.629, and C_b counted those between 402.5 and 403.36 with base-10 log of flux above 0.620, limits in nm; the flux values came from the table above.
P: 10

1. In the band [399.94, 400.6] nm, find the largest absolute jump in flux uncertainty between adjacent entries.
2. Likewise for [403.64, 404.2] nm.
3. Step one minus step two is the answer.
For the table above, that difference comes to 0.010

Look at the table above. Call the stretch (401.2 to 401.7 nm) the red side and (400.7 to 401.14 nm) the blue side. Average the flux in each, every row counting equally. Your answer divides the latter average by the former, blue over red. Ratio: 1.01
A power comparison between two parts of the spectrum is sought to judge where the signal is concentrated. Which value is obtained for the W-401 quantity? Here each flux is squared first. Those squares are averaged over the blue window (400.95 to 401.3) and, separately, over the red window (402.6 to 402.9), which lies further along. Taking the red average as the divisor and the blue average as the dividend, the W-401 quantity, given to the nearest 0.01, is 0.89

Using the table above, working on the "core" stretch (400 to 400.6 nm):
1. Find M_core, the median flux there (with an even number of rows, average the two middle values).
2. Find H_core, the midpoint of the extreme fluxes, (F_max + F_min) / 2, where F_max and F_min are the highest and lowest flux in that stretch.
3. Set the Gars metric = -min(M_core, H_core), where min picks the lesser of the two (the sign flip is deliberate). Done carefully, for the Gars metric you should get -3.78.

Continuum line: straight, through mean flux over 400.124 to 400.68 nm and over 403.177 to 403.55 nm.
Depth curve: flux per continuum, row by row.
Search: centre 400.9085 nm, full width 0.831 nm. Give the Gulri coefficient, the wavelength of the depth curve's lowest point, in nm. 400.539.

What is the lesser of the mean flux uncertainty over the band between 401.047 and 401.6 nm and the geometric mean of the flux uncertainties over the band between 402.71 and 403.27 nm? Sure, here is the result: 0.377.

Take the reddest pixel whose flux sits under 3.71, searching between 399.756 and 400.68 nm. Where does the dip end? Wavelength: 400.631 nm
